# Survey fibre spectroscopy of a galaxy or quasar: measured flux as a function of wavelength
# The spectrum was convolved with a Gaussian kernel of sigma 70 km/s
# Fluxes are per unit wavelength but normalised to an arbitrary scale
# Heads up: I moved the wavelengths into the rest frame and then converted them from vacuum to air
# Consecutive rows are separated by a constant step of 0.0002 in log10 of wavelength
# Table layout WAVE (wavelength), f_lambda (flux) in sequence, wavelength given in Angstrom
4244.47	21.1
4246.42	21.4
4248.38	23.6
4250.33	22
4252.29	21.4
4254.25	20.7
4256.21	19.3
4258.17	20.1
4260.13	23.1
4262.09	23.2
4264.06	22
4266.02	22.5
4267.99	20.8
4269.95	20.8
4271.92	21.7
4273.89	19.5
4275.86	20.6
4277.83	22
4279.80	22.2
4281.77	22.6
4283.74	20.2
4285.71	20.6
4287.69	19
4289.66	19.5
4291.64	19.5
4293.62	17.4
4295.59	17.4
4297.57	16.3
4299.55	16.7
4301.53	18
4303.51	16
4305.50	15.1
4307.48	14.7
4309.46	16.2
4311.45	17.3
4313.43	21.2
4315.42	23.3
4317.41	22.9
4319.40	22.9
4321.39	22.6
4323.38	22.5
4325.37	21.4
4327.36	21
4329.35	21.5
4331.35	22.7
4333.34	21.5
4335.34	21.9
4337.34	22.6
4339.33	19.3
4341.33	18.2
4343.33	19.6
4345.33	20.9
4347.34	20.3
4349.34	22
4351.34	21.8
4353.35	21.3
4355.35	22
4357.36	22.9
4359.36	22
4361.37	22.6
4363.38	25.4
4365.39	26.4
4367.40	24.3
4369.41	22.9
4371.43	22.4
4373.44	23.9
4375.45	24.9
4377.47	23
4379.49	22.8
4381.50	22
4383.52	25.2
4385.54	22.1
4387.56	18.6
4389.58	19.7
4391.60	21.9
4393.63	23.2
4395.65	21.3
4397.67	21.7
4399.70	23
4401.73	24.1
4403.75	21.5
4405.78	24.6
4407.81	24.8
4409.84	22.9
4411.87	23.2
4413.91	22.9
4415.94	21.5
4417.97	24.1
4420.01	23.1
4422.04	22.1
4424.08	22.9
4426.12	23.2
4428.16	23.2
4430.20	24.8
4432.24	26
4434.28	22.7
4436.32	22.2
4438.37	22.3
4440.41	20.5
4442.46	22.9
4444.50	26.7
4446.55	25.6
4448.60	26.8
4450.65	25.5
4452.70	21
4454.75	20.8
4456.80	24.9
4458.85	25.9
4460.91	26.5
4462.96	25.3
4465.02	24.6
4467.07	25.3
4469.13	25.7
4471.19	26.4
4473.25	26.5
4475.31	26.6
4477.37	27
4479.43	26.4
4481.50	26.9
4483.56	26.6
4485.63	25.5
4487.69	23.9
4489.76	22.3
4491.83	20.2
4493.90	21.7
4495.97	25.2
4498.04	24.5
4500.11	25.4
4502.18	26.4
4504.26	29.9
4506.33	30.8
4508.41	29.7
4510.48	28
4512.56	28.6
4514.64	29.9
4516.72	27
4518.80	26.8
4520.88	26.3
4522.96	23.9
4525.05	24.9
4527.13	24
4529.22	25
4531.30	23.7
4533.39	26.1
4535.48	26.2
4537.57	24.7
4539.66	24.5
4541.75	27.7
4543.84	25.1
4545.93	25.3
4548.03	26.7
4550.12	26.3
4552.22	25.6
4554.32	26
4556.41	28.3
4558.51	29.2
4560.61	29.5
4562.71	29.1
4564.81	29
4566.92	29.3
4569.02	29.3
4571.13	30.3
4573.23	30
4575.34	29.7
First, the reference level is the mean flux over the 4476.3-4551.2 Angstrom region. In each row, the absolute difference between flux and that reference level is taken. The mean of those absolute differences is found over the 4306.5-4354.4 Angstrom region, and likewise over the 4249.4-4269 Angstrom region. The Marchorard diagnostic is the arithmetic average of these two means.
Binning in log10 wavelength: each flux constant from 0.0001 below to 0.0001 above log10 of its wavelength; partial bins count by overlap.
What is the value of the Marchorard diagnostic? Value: 4.8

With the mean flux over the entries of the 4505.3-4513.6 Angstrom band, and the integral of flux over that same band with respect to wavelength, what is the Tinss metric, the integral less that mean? 214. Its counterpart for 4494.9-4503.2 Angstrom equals 185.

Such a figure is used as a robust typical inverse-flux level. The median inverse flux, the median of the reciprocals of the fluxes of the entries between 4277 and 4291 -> 0.0485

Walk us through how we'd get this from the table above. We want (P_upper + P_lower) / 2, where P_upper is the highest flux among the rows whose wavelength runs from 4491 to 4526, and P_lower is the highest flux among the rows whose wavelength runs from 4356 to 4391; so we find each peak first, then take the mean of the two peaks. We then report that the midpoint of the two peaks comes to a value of 28.6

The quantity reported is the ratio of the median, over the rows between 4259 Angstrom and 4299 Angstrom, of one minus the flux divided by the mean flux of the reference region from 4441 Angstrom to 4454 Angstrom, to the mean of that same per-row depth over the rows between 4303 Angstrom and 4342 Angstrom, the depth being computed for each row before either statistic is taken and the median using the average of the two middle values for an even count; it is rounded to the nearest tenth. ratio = 0.9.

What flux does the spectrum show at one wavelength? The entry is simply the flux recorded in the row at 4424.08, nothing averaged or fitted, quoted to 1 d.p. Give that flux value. 22.9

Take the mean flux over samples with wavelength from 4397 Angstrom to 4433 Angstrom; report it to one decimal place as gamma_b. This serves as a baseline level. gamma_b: 23.3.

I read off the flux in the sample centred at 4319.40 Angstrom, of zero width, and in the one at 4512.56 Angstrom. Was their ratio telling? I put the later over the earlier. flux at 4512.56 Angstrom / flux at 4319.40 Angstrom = 1.25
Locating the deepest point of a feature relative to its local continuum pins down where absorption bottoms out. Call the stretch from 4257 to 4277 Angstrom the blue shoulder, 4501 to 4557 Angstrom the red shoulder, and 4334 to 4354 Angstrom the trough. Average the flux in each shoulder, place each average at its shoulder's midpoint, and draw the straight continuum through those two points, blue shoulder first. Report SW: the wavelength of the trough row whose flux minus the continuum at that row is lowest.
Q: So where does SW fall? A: 4341.33 Angstrom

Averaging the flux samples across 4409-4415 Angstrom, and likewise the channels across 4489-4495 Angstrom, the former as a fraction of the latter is 1.07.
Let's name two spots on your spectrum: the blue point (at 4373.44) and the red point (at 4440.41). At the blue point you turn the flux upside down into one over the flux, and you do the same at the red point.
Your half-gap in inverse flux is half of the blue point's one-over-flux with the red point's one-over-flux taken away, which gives -0.0035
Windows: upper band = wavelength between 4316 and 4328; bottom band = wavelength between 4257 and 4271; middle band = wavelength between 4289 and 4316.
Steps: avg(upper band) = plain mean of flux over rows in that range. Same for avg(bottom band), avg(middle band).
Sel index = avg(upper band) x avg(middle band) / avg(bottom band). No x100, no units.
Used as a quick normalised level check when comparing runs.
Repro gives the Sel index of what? 18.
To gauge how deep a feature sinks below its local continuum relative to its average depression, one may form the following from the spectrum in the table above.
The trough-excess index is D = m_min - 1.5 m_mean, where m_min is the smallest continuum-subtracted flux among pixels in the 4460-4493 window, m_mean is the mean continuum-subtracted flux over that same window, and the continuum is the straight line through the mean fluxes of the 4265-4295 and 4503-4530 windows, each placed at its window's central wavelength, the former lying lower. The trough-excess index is -5.2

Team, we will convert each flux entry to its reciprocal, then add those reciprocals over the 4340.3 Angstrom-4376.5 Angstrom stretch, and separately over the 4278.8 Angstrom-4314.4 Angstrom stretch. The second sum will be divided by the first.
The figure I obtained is 1.23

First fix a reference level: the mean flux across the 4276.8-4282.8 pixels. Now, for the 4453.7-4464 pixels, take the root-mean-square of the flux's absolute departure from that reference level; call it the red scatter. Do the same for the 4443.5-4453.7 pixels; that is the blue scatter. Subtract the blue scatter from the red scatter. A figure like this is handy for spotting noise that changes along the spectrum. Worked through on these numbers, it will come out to -0.4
